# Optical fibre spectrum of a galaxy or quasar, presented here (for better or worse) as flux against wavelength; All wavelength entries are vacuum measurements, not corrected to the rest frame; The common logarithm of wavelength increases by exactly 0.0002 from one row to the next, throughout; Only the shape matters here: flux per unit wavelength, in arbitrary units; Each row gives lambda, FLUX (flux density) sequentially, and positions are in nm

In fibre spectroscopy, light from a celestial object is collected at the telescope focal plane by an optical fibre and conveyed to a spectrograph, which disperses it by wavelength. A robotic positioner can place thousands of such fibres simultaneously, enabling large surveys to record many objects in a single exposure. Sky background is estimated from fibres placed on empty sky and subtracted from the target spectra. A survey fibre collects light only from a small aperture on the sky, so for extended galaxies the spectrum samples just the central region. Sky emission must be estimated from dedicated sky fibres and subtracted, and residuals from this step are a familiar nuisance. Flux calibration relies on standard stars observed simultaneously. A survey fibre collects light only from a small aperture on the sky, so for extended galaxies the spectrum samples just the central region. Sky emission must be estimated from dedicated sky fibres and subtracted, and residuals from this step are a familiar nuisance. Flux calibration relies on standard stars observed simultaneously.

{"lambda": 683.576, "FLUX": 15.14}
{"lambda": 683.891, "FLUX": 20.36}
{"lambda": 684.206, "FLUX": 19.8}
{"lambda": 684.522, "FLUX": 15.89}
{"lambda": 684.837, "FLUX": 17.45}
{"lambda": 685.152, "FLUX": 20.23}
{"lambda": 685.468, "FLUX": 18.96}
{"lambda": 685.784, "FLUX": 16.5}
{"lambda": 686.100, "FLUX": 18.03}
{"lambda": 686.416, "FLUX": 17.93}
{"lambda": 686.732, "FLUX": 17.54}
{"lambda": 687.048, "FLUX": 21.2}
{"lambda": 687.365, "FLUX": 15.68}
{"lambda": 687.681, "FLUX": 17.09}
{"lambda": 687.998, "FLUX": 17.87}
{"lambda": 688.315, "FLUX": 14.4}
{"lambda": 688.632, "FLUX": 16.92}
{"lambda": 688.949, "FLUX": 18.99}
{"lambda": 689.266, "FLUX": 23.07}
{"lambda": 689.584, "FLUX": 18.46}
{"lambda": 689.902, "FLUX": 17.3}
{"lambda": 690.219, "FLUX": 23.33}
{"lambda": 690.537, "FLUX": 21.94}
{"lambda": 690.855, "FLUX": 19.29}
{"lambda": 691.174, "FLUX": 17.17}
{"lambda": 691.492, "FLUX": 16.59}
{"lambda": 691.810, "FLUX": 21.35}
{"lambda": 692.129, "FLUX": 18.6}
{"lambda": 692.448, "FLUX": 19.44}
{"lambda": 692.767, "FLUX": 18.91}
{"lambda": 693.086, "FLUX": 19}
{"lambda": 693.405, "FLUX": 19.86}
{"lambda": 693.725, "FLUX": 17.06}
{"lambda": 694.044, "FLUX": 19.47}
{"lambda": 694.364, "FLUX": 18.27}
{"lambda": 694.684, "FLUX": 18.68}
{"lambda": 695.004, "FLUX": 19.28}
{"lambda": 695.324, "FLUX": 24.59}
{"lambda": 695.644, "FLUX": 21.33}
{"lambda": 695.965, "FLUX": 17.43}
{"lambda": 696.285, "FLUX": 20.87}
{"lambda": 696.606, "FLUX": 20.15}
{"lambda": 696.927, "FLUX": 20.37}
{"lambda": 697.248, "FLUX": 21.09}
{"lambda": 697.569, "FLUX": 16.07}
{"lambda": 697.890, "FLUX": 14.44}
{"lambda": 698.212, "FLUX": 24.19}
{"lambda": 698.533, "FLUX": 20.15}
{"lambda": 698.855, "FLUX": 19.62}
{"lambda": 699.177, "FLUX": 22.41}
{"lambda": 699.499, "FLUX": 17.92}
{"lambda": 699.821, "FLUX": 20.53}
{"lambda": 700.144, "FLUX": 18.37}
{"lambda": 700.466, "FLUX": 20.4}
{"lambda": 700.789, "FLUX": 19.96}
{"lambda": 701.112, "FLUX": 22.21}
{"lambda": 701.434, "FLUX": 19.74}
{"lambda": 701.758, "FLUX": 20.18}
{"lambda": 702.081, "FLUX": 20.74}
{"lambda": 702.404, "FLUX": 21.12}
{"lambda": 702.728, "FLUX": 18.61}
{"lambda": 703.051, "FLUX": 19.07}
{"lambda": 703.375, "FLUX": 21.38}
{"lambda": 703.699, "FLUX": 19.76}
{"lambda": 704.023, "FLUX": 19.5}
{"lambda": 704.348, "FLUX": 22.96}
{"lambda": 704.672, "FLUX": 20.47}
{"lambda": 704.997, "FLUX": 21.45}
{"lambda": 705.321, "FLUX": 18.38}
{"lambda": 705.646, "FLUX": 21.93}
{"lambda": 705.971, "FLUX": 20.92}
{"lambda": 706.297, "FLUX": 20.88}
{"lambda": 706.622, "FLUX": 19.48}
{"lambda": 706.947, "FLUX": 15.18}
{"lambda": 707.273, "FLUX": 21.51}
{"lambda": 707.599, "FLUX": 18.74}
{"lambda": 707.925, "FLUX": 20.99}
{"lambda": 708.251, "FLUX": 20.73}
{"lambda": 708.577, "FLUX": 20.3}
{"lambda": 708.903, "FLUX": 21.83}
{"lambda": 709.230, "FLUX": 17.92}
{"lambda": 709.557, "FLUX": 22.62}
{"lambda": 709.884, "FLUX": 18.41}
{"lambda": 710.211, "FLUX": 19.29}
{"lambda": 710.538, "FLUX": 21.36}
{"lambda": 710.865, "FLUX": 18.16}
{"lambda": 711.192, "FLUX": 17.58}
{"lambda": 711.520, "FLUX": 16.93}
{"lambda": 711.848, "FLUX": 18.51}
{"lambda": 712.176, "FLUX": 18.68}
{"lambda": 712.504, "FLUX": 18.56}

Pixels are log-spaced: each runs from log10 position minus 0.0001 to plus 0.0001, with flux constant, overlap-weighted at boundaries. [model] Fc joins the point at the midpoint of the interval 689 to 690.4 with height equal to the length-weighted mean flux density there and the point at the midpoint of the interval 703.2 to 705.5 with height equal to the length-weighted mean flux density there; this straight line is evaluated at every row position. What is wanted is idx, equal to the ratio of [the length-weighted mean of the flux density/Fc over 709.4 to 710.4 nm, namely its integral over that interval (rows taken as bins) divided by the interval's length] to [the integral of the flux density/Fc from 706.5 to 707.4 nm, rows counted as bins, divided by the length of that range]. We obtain 1.08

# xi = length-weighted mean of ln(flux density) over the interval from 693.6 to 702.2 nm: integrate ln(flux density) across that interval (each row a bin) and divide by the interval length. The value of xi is 2.98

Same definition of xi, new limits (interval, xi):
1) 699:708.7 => 3.00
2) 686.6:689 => 2.85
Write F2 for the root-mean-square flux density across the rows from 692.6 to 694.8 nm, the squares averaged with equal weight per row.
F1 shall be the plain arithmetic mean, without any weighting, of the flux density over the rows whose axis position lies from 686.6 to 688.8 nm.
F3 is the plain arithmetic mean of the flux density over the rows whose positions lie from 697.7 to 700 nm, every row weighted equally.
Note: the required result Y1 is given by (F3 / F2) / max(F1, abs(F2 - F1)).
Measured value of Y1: 0.061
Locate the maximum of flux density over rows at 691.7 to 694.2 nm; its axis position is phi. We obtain 691.810 nm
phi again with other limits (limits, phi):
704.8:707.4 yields 705.646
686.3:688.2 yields 687.048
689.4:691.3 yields 690.219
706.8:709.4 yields 708.903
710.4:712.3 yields 710.538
